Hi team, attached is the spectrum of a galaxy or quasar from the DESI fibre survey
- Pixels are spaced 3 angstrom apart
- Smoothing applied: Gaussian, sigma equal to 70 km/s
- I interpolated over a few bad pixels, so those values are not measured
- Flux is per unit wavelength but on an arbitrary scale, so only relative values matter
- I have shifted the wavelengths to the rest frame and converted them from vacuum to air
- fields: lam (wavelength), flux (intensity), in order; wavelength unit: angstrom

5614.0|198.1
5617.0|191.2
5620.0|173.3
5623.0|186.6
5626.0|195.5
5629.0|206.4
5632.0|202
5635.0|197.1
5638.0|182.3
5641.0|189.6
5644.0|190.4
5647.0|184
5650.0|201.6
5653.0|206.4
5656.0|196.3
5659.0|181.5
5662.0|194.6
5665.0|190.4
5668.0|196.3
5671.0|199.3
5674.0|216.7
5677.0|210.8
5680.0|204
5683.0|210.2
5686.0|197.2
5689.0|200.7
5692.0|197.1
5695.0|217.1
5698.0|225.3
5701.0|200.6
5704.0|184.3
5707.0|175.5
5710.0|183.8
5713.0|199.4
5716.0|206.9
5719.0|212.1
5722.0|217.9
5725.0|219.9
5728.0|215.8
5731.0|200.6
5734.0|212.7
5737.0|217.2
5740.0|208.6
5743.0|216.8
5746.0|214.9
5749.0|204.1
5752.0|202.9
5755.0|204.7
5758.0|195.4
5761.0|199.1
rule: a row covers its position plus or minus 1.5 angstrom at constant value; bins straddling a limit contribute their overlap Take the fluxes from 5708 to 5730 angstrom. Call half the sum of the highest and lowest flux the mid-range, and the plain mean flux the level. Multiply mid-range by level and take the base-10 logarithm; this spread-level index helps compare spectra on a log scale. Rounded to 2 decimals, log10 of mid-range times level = 4.62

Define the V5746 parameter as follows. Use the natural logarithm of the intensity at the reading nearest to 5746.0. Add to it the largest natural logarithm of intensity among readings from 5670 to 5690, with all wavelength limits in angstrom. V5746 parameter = 10.7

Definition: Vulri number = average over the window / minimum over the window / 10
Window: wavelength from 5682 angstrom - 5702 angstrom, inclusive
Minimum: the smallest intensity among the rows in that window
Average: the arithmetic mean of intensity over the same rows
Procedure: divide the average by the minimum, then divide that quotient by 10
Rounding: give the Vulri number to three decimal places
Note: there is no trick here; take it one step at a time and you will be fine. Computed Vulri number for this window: 0.105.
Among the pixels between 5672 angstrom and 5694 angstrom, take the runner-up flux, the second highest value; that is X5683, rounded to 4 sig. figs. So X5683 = 210.8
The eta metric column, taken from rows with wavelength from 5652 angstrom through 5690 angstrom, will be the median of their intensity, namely 199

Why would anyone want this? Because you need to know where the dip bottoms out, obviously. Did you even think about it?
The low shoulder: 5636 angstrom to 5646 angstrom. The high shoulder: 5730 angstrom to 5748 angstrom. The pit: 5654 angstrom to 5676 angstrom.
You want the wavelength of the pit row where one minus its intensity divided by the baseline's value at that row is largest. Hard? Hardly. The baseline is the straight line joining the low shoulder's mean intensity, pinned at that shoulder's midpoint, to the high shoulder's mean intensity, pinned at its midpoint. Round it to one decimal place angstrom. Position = 5659.0 angstrom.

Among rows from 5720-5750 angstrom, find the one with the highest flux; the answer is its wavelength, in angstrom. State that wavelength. 5725.0 angstrom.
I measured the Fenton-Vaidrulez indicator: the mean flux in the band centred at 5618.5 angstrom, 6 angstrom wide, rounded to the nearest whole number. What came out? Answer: 182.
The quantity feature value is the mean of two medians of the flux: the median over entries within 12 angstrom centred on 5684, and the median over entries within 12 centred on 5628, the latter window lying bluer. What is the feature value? 201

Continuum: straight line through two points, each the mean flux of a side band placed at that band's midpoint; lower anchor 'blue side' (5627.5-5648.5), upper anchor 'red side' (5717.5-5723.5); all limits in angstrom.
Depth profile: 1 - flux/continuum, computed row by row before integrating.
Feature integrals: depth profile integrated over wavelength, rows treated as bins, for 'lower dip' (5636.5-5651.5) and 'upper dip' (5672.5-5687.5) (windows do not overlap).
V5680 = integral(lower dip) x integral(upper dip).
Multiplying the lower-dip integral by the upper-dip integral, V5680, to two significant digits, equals -0.10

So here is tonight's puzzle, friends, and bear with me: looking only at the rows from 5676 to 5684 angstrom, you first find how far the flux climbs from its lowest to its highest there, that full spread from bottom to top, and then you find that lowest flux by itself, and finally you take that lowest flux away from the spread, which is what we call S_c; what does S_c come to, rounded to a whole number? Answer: -197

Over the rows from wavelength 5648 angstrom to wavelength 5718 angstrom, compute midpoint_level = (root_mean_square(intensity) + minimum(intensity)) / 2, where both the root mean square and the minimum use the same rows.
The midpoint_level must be 188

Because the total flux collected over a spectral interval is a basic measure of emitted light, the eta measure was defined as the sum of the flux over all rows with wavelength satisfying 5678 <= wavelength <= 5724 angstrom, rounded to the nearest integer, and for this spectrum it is 3032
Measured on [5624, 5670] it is 2914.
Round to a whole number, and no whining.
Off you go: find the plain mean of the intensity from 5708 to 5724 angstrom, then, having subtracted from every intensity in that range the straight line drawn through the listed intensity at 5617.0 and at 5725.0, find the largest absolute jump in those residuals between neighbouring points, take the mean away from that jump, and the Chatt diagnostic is -189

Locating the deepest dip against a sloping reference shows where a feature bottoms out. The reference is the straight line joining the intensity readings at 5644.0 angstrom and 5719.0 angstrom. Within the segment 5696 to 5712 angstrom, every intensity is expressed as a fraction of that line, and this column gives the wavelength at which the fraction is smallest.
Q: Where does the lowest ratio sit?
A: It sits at 5707.0 angstrom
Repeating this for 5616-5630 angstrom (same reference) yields 5620.0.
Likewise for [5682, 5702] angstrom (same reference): 5692.0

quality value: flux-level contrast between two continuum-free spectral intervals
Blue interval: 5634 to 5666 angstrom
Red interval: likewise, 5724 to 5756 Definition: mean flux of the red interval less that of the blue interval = 18.5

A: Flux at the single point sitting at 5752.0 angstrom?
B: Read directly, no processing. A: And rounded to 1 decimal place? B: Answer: 202.9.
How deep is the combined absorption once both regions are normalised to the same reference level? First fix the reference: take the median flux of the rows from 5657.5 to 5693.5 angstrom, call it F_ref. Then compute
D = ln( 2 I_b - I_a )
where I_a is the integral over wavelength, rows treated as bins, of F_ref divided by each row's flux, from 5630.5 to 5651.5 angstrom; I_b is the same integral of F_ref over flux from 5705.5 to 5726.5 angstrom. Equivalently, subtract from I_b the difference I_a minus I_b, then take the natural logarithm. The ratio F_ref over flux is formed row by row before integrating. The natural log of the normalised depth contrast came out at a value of 2.98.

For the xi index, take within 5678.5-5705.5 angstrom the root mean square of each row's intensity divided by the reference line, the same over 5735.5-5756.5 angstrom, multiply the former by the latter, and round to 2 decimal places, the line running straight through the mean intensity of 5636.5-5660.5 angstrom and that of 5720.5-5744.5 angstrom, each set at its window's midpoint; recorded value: 0.97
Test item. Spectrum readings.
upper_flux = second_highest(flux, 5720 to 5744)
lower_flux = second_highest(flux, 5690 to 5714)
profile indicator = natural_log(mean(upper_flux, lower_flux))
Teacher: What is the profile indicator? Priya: 5.38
